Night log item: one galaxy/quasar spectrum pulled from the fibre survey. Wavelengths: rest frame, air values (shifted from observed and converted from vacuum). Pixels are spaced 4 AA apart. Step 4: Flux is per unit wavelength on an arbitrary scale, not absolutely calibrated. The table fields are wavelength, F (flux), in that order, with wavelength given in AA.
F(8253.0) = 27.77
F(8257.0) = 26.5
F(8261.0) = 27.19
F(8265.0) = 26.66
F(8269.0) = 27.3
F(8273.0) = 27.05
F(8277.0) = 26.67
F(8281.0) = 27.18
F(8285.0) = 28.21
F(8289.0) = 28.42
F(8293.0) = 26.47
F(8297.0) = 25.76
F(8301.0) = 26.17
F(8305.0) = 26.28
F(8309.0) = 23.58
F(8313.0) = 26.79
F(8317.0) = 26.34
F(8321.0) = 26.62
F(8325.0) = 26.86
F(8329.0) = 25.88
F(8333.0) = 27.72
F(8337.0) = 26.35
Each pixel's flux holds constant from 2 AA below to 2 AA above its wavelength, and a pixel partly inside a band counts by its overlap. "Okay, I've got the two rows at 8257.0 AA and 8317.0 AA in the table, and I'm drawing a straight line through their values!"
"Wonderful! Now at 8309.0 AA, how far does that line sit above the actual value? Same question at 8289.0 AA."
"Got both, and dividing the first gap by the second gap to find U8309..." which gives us -1.4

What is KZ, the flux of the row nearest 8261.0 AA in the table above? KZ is 27.19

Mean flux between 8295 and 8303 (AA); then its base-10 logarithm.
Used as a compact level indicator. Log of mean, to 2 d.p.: 1.41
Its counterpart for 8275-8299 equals 1.43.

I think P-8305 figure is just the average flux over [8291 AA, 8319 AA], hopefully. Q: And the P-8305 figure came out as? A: 25.9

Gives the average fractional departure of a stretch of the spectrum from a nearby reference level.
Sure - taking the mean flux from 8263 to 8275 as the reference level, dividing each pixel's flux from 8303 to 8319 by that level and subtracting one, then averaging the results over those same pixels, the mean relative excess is -0.05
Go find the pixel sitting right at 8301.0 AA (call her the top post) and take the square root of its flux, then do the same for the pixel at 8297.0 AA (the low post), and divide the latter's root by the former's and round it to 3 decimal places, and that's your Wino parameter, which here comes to 0.992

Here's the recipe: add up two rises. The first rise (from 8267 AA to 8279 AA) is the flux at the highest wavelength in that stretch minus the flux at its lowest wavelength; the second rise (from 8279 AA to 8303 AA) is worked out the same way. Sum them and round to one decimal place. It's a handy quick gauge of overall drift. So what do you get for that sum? -1.6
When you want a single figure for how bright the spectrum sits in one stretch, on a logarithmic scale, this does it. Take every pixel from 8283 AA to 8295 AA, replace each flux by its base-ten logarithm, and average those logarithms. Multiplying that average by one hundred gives 144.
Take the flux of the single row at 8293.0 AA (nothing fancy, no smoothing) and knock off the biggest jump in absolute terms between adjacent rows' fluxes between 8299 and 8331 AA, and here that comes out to 23.3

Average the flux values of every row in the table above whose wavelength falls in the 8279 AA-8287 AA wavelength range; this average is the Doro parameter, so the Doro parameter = 27.7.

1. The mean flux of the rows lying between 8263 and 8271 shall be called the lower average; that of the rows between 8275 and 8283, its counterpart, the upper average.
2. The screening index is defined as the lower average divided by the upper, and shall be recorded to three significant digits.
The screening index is 1.00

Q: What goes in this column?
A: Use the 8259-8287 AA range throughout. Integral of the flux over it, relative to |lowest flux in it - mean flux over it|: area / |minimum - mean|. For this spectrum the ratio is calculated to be 1464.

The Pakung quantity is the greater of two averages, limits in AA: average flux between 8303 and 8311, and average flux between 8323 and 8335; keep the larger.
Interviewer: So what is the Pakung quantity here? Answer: 26.8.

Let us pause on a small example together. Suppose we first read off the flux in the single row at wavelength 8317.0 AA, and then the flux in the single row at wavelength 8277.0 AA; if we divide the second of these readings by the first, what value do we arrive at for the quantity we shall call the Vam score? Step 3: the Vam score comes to 1.01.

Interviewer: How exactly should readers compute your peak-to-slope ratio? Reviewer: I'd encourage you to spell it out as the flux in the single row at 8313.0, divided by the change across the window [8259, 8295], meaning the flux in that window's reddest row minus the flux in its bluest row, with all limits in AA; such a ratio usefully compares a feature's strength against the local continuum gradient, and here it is -37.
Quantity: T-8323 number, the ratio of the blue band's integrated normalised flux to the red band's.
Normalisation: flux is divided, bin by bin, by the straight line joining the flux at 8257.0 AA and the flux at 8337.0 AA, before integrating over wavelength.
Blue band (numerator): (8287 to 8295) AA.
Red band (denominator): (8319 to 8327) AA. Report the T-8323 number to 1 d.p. 1.0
